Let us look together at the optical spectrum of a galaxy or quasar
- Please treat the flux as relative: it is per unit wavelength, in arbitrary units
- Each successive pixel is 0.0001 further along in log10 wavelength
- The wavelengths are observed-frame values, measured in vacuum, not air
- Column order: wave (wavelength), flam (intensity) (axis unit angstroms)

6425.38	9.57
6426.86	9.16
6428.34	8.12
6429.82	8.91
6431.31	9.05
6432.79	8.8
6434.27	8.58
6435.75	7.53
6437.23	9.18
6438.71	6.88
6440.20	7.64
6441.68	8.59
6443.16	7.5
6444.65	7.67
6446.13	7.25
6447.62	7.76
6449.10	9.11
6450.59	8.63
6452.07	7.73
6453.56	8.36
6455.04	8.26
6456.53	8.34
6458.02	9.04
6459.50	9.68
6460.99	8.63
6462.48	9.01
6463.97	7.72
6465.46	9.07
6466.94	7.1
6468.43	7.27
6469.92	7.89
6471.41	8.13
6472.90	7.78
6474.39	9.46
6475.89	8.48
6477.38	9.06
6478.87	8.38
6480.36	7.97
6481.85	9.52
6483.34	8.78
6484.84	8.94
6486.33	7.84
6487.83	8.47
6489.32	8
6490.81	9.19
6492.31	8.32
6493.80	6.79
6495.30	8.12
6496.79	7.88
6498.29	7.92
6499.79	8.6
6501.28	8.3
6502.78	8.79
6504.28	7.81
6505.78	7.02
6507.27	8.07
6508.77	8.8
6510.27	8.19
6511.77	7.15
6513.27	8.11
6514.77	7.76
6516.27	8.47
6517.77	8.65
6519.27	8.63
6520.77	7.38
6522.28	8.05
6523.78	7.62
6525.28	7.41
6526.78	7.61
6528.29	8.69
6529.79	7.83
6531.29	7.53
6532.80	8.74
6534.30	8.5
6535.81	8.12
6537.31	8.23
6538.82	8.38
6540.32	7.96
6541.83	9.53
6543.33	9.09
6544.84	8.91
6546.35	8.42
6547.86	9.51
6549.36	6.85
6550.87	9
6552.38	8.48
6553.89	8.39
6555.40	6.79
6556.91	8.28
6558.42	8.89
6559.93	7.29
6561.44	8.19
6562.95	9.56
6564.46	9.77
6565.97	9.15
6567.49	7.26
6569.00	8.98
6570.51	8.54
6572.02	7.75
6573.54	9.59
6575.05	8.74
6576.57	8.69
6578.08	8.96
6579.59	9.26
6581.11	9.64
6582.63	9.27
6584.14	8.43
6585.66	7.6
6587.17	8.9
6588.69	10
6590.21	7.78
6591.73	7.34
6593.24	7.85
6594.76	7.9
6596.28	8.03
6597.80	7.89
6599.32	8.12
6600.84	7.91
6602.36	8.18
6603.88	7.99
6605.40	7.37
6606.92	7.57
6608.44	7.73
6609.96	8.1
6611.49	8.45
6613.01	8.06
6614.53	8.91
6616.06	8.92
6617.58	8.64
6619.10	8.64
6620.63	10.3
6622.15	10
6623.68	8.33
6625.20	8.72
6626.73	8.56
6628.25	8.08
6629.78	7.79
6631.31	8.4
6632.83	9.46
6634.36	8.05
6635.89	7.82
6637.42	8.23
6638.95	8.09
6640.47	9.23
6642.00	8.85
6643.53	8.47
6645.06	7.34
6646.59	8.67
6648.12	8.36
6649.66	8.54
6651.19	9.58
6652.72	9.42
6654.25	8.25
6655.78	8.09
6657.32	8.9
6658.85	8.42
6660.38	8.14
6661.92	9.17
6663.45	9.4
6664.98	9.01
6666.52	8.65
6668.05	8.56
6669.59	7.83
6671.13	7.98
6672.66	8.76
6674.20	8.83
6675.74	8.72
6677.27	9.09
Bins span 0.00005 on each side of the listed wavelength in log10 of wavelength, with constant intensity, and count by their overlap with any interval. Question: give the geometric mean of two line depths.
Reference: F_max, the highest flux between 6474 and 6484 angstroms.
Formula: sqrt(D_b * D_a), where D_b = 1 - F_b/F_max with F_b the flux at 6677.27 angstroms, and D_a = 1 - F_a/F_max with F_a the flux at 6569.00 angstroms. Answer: 0.051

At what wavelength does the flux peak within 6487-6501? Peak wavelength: 6490.81 angstroms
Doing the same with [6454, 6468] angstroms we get 6459.50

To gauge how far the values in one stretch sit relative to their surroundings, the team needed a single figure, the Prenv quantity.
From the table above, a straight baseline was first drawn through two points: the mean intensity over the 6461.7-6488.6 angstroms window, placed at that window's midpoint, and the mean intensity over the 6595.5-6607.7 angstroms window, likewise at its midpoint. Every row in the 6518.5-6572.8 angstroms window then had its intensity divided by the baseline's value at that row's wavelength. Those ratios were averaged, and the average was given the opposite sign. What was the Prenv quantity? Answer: -1.03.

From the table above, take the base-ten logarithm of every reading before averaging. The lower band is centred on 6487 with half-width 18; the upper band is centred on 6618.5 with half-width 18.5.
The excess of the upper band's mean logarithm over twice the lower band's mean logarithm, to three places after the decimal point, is -0.917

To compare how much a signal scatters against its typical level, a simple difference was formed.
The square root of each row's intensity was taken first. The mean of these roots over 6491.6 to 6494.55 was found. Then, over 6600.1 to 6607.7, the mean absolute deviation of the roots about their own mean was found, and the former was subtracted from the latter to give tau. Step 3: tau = -2.70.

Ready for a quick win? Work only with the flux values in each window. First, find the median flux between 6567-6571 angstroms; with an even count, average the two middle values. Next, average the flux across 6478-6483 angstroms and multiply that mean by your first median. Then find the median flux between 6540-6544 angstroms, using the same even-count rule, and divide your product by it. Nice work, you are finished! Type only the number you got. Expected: 8.1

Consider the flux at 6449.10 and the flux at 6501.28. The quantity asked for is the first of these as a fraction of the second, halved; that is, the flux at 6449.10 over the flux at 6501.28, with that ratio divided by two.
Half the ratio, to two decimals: 0.55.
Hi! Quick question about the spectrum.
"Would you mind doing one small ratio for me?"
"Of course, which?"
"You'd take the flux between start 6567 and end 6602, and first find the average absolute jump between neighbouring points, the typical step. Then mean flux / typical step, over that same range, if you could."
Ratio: 12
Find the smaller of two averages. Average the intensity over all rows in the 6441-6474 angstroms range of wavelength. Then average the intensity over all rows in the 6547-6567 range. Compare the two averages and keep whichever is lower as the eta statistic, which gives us 8.2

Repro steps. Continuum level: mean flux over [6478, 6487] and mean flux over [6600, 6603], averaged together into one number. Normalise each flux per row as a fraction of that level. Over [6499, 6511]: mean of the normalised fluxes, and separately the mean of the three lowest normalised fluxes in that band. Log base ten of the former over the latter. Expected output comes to 0.031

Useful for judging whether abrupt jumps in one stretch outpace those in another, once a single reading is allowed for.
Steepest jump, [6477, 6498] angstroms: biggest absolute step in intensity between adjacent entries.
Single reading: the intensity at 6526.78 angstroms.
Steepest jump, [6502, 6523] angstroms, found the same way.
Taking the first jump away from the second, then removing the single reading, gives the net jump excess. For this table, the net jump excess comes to -7.9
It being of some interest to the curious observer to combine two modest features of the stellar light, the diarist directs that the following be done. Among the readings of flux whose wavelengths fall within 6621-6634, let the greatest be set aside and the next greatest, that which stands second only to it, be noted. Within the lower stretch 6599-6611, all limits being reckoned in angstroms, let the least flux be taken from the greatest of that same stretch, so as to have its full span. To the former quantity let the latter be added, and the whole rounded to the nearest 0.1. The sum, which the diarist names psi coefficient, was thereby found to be 10.3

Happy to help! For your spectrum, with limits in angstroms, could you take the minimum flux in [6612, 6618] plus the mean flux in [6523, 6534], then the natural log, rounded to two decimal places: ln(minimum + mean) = 2.77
